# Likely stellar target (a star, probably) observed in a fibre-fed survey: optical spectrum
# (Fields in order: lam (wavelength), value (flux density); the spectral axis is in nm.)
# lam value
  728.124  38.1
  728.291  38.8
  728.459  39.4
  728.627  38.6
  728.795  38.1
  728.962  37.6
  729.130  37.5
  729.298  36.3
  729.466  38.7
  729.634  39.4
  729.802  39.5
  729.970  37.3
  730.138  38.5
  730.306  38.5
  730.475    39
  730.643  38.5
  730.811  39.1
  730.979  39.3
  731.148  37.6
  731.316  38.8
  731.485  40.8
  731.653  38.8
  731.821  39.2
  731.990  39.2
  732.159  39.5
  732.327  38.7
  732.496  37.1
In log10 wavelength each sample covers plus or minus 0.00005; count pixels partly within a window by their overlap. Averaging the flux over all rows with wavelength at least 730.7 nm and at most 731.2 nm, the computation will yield 38.7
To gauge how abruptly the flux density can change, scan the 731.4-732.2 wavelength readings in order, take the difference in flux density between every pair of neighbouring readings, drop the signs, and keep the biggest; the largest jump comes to 2.0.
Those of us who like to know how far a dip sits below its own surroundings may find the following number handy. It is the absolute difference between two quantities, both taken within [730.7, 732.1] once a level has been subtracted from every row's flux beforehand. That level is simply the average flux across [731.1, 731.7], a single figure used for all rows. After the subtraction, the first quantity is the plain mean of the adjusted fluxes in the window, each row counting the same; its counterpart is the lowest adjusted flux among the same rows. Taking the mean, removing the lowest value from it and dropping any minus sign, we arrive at 1.50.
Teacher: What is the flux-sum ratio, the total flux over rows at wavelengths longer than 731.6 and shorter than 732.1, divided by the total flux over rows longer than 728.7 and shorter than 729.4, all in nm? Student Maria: 0.78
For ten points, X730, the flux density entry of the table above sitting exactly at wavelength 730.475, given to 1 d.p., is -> 39.0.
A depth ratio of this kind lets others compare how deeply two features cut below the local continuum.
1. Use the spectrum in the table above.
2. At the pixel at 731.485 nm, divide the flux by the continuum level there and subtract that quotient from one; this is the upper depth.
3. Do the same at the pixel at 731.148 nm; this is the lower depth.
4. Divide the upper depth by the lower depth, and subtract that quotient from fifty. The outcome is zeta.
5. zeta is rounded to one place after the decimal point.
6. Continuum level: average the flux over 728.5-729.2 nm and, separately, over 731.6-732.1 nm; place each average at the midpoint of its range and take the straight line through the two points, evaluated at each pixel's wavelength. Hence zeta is 51.5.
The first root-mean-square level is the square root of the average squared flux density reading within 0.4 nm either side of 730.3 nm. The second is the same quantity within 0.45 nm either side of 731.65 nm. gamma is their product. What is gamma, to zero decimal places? 1510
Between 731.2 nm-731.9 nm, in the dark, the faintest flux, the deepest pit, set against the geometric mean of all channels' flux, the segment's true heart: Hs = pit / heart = 0.985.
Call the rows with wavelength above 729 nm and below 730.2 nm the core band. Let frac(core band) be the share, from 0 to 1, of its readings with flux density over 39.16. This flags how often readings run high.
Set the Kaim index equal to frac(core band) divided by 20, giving 0.014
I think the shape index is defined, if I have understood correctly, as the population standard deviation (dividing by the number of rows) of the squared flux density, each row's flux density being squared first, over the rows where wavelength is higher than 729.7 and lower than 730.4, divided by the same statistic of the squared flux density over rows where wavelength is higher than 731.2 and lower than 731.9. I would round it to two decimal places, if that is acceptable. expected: 0.91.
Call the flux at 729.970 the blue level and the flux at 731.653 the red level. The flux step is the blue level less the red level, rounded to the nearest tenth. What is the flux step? -1.5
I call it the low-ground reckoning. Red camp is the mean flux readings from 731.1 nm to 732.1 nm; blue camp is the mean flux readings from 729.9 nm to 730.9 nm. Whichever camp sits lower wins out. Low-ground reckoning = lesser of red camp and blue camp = 38.5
